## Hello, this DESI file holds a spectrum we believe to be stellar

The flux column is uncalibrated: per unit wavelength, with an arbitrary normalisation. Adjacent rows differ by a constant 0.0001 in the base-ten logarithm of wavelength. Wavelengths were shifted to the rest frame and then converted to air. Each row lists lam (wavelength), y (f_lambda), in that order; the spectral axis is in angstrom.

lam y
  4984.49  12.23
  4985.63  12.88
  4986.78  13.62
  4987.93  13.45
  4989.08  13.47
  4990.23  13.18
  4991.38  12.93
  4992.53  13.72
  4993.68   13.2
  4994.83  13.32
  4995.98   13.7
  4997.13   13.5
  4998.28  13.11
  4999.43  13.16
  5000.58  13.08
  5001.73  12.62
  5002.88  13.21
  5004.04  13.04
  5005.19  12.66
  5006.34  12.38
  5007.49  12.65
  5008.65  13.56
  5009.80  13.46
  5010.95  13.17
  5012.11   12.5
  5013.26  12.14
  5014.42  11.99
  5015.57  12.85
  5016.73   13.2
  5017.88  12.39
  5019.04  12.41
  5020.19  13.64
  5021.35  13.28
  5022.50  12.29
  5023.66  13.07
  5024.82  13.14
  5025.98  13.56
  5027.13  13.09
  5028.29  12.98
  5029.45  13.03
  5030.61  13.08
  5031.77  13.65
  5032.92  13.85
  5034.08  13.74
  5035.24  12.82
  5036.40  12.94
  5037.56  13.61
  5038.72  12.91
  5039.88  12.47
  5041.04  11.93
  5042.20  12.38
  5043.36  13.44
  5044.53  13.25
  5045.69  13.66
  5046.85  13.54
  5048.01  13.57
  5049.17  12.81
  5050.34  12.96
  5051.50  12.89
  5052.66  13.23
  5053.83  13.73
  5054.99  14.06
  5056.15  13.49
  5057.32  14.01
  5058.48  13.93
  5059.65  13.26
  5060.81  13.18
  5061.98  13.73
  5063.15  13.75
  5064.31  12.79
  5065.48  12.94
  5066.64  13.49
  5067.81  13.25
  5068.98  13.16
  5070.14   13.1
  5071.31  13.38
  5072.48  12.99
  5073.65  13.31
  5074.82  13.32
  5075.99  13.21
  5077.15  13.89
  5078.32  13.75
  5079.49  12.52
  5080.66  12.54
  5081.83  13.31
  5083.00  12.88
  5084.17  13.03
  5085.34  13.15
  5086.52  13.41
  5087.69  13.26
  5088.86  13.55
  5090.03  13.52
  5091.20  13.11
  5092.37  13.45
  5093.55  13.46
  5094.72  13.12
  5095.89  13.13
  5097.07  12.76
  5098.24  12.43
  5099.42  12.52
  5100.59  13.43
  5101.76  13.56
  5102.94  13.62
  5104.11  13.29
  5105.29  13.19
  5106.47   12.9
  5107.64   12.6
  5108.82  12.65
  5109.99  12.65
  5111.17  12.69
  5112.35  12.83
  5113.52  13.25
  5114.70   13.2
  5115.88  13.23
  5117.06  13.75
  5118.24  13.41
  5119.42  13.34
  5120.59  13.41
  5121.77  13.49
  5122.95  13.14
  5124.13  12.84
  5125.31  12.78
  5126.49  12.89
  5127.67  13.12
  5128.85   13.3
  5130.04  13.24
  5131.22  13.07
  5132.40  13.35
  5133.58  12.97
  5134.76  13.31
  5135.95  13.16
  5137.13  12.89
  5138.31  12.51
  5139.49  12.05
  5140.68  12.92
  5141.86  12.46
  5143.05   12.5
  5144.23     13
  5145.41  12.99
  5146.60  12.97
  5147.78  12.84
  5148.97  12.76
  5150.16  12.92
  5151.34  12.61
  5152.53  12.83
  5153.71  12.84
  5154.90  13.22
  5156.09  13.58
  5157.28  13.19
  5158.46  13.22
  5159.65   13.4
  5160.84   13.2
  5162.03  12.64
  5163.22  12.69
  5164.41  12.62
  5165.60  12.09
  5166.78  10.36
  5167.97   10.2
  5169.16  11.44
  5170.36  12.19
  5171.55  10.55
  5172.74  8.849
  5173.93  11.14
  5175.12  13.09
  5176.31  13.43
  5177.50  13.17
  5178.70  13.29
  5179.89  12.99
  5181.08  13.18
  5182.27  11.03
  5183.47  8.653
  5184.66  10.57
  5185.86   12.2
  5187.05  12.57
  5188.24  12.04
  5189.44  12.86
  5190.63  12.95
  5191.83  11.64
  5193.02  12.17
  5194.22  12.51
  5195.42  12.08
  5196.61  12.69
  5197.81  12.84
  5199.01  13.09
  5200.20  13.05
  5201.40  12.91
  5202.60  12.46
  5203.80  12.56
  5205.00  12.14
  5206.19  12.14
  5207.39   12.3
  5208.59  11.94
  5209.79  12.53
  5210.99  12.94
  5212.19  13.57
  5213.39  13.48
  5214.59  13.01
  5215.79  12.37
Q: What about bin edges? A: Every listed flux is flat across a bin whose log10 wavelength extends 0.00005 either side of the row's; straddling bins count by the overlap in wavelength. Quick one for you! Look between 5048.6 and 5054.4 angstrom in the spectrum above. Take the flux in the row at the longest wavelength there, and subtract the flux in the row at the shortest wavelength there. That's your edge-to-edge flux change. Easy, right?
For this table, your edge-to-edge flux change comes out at 0.9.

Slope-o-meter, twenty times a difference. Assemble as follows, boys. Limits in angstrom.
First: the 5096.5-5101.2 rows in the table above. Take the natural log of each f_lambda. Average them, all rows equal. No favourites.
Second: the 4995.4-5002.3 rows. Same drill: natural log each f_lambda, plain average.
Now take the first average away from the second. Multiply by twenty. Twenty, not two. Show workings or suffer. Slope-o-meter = 0.6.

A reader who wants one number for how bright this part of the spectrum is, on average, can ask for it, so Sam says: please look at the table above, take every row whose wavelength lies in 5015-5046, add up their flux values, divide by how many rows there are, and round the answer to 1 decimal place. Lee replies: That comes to 13.1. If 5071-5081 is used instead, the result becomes 13.2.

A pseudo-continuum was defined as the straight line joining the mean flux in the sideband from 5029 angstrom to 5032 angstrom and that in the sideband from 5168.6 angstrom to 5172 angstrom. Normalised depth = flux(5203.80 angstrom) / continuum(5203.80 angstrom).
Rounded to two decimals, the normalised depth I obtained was 1.15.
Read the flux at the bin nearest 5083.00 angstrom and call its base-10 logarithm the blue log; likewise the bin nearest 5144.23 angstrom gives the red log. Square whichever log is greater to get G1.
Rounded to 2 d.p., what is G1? 1.24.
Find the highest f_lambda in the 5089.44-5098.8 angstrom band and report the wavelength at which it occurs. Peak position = 5090.03 angstrom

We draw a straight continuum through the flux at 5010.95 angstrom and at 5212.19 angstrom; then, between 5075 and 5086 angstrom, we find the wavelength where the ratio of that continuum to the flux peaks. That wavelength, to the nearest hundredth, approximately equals 5079.49 angstrom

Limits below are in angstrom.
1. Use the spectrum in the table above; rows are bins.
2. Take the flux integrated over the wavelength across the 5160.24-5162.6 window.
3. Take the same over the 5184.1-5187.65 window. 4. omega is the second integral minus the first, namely 11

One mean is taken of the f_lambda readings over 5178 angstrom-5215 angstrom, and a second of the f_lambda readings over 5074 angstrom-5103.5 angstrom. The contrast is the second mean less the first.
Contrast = 0.8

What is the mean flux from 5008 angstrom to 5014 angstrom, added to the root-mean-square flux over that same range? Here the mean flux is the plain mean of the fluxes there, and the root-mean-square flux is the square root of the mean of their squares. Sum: 25.9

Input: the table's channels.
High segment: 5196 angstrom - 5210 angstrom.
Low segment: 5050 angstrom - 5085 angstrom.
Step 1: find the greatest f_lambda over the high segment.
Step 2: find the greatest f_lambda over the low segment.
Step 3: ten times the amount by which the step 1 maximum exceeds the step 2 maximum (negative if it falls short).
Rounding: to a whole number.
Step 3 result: -10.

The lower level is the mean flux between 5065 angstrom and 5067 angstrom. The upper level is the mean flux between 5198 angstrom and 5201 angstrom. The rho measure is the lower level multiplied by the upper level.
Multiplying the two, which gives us 173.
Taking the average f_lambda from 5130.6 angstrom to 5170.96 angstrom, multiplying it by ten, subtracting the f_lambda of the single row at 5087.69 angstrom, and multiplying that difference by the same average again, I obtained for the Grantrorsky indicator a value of 1439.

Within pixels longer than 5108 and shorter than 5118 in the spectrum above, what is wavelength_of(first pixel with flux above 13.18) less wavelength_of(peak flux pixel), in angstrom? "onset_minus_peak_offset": -3.5 angstrom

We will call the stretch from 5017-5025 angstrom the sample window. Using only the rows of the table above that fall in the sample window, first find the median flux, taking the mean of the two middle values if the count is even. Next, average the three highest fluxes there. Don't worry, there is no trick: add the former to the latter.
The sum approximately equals 26.4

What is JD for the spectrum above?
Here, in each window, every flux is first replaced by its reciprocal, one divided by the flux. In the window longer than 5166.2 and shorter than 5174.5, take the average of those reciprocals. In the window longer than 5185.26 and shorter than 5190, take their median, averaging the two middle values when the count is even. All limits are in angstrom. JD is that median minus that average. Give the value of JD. -0.014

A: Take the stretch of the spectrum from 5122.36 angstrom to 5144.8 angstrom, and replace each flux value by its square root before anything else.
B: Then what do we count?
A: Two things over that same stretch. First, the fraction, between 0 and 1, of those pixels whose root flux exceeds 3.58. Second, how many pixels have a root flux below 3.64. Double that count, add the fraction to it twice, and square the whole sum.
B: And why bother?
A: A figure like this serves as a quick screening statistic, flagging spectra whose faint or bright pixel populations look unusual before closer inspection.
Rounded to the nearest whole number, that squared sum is 1120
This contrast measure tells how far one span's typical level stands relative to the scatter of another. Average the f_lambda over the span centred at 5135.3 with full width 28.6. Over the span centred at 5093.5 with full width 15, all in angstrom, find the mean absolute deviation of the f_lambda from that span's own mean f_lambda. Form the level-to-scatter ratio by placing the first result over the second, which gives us 44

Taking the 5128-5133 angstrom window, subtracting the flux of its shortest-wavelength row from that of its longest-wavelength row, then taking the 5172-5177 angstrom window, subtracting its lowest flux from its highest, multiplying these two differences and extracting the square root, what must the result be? 0.48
